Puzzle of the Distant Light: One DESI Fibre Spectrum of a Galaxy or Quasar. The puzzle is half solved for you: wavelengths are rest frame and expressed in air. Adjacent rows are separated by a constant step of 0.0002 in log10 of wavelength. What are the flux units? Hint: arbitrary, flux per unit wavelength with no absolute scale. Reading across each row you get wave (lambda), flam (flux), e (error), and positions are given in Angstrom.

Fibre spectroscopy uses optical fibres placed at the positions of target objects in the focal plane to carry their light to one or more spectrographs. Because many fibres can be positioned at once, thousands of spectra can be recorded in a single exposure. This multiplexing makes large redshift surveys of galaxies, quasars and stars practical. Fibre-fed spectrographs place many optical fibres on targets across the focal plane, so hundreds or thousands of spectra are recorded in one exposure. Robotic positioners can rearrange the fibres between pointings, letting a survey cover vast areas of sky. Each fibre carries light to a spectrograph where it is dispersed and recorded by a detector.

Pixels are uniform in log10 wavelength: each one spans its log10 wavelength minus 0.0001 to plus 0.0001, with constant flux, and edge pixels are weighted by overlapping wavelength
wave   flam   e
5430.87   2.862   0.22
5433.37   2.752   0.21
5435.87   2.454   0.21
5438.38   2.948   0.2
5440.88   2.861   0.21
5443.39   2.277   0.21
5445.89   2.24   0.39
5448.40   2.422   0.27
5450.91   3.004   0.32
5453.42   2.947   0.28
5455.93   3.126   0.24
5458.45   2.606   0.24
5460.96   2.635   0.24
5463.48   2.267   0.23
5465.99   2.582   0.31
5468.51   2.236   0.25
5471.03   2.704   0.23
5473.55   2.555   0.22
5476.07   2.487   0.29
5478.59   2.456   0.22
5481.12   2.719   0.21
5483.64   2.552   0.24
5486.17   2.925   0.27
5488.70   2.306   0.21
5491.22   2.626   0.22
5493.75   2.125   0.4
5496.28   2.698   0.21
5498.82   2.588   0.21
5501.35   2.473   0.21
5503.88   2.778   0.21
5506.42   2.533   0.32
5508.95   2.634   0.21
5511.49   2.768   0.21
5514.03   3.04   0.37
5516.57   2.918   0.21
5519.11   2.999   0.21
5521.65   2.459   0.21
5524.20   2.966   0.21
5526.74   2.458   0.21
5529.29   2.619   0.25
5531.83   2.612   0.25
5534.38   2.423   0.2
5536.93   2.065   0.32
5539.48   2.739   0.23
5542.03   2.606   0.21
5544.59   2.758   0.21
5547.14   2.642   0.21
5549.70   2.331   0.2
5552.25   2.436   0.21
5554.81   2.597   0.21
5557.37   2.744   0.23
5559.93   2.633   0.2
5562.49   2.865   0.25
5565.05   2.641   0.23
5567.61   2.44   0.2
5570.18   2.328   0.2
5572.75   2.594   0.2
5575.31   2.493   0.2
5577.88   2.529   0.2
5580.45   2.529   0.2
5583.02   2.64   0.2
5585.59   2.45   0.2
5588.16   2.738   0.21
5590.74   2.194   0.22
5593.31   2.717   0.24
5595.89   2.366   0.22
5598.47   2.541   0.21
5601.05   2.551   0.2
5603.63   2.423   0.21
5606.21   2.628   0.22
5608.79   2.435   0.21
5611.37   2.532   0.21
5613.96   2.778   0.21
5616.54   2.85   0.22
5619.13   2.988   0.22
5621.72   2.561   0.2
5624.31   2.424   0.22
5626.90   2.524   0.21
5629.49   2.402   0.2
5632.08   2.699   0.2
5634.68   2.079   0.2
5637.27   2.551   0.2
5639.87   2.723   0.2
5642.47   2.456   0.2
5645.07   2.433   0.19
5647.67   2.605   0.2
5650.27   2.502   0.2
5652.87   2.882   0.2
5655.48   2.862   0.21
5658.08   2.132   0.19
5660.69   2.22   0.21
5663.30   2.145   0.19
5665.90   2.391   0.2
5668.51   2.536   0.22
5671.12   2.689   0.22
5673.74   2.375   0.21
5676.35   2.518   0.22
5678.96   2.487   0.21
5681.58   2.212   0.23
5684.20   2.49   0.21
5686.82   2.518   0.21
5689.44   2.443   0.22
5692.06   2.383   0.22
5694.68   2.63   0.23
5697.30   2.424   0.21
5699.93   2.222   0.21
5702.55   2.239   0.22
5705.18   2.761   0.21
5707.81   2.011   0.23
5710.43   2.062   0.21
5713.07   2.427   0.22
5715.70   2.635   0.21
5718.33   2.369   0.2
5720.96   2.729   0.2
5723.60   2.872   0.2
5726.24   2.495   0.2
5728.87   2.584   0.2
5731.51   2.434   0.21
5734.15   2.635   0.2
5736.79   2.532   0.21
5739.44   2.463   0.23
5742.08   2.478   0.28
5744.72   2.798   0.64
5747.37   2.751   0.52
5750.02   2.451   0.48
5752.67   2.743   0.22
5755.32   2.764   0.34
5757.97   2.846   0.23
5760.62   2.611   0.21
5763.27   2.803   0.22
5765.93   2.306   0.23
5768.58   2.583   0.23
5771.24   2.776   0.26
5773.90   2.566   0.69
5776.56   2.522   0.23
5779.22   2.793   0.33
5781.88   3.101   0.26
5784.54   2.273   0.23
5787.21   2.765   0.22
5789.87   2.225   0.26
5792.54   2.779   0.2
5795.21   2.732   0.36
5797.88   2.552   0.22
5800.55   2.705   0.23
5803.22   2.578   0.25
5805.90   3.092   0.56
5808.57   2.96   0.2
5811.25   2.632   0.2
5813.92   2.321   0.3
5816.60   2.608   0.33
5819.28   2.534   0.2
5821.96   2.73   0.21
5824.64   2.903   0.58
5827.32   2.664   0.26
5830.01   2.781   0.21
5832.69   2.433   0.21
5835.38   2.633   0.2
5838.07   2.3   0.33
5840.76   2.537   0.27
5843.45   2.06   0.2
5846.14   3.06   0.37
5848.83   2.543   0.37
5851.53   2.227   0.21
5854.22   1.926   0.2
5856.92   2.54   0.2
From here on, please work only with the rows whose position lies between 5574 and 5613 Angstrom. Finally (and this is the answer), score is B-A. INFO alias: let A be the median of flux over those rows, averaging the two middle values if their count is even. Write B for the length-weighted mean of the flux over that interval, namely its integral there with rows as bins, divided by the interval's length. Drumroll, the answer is -0.009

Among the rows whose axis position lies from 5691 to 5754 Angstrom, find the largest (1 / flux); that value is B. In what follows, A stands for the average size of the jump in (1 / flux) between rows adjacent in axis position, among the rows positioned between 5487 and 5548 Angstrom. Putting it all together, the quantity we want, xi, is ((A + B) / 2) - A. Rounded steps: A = 0.0417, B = 0.497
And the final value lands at 0.228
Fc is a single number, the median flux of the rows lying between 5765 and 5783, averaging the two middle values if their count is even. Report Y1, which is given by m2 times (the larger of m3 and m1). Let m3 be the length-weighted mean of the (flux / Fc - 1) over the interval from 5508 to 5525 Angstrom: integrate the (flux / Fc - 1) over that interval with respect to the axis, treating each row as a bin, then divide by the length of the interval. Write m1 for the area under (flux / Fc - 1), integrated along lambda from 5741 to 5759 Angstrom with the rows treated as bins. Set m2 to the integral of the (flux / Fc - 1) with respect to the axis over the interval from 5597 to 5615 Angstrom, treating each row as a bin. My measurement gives -0.170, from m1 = 0.7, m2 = -0.2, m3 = 0.094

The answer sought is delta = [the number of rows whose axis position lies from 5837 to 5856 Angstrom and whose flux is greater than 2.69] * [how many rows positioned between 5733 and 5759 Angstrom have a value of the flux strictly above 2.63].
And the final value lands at 6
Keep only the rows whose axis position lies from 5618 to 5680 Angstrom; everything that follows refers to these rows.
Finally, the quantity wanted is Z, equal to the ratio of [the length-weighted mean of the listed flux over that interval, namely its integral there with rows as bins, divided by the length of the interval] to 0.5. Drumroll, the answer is 5.01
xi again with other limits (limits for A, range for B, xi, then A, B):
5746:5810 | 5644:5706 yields 0.214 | 0.0410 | 0.469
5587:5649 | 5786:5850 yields 0.224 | 0.0382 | 0.485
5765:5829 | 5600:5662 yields 0.220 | 0.0409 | 0.481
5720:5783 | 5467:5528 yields 0.221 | 0.0279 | 0.471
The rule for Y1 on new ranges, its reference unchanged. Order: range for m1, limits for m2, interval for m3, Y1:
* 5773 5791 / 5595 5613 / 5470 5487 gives -0.109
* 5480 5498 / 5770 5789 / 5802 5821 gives 0.024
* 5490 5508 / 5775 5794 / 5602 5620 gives 0.011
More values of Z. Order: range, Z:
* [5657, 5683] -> 4.75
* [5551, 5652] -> 5.11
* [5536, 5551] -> 5.07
